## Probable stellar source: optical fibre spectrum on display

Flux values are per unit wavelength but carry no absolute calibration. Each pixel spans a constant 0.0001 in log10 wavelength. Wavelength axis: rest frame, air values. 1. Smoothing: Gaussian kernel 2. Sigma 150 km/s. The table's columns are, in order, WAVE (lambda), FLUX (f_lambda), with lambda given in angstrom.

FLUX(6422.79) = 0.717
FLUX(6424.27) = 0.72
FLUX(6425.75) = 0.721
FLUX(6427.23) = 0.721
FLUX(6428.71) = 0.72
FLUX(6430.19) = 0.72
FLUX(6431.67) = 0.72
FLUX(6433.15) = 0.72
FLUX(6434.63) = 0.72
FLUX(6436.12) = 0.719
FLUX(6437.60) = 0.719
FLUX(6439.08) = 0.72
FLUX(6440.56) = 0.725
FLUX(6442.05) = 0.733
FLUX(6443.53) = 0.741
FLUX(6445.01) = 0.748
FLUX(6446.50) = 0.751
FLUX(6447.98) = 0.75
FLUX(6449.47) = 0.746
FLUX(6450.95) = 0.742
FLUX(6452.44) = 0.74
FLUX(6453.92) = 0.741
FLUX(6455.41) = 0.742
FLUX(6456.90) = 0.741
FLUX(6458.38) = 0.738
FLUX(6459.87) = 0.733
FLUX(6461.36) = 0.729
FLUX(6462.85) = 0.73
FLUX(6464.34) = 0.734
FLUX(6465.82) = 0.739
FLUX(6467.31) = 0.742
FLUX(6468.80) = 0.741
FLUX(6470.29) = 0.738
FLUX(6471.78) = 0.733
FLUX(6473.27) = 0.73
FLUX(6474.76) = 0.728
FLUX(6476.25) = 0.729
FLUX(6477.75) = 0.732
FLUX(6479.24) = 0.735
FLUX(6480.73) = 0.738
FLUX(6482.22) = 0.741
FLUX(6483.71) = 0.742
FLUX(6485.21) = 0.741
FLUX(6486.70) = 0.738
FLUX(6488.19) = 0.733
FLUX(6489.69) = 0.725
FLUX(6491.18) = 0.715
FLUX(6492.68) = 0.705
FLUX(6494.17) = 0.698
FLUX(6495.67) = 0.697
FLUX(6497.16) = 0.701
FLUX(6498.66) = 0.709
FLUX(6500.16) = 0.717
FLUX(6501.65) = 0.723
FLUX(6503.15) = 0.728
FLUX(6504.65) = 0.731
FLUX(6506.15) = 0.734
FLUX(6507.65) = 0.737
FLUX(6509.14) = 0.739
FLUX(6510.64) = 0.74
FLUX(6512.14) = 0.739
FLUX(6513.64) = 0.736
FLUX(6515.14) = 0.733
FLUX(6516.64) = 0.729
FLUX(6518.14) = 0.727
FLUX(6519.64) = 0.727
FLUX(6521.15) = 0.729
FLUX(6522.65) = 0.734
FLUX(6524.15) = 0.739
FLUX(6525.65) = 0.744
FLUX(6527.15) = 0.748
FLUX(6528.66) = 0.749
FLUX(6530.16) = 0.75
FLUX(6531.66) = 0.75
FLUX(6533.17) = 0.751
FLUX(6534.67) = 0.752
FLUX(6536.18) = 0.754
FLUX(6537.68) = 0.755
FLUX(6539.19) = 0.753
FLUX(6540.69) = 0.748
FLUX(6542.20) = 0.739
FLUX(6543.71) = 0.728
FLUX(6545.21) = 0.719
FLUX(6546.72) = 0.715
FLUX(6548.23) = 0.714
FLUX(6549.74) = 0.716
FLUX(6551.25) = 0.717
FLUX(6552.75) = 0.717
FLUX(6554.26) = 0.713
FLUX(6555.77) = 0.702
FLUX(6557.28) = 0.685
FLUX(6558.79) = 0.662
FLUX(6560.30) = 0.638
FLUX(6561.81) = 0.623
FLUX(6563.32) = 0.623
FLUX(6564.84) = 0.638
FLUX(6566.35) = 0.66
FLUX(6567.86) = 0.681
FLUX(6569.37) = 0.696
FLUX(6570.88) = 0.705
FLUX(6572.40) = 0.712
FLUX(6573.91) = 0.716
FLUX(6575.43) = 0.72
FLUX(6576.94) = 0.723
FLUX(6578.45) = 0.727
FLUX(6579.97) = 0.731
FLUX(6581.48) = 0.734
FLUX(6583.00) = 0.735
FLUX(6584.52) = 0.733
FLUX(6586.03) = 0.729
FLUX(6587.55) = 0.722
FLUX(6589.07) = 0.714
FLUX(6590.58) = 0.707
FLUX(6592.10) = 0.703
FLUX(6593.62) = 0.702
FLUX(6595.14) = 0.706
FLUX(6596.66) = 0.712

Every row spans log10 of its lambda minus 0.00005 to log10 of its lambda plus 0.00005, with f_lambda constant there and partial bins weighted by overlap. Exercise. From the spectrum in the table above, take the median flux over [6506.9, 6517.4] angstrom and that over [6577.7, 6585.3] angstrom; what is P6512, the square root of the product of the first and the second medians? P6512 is 0.735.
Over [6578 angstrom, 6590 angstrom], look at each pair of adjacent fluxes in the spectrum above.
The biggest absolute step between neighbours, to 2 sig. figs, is 0.0080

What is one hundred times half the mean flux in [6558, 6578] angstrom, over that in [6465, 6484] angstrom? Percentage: 46.0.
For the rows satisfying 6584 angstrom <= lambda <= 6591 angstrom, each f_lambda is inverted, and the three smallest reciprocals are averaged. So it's 1.37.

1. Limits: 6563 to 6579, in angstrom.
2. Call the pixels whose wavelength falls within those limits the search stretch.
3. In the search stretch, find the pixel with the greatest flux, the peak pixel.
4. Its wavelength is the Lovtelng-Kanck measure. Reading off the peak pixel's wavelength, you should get 6578.45 angstrom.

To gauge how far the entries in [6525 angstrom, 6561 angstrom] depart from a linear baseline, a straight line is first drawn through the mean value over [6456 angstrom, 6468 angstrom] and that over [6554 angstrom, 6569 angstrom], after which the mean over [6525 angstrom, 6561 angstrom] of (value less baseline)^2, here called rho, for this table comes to 0.0031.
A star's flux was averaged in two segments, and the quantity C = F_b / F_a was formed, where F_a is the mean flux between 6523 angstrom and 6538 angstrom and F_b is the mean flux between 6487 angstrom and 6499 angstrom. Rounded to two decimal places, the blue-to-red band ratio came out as 0.95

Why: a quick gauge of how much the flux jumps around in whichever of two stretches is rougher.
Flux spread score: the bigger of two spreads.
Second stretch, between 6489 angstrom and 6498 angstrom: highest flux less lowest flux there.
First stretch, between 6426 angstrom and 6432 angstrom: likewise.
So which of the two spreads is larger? 0.028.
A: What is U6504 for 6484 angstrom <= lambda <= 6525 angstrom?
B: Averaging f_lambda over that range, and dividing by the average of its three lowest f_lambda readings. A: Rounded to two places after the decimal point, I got 1.04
